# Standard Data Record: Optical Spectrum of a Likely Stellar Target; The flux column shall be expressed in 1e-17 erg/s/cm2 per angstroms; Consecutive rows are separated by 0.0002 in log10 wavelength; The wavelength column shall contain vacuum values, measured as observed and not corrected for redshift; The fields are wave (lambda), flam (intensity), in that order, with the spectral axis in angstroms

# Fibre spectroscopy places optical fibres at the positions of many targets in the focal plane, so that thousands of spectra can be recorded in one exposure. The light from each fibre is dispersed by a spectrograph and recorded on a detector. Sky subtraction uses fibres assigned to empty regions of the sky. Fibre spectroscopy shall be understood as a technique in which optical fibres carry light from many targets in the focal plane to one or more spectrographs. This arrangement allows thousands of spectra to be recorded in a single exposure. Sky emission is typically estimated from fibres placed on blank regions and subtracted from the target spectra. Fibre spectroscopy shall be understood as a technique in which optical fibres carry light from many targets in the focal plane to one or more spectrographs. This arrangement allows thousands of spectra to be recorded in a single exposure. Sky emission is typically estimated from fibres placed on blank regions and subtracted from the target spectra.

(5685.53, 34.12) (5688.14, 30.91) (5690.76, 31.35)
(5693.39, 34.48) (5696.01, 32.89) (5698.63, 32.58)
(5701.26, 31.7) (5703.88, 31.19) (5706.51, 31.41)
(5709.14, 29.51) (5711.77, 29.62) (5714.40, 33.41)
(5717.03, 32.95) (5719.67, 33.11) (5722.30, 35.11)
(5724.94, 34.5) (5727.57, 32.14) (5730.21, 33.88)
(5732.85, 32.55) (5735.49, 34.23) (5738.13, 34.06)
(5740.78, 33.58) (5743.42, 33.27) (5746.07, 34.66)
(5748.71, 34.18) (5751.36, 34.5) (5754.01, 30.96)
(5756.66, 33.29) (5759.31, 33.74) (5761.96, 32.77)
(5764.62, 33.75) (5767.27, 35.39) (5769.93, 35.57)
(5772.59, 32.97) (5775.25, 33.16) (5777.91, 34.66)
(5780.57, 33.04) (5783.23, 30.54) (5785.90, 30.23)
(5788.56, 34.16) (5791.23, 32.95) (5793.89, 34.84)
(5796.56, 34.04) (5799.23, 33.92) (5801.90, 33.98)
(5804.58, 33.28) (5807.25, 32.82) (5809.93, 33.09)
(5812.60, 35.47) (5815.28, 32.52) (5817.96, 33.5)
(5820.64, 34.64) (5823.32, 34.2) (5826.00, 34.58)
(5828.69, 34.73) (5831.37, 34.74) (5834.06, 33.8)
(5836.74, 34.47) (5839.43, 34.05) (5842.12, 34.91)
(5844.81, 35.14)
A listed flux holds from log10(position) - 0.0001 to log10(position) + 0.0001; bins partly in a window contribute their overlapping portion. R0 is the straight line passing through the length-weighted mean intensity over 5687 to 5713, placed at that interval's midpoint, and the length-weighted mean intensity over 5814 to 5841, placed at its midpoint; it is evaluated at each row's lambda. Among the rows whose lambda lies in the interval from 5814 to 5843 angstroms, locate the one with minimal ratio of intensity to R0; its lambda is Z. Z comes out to 5815.28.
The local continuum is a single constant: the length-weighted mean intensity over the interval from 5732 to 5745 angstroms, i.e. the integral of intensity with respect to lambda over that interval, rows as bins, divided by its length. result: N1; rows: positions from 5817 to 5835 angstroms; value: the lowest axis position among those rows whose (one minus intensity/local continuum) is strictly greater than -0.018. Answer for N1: 5817.96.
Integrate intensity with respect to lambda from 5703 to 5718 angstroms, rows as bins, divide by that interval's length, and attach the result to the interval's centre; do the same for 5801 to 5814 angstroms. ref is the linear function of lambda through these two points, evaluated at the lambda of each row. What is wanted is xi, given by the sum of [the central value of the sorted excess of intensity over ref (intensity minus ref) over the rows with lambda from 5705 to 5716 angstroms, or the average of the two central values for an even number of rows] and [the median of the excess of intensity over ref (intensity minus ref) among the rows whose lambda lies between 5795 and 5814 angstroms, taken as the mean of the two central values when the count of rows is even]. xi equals -0.3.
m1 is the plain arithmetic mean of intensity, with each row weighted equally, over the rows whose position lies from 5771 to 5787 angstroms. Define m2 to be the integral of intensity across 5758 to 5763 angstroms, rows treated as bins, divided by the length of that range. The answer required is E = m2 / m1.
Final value 1.03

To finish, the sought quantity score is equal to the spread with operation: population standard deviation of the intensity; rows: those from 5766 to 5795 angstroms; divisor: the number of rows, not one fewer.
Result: 1.7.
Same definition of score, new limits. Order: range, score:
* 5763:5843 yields 1.2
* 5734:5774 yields 1.1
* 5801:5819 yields 0.9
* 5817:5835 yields 0.5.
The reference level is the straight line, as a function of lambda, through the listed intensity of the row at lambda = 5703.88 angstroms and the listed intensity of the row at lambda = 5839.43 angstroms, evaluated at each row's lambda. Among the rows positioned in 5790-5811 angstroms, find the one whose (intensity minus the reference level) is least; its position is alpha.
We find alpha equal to 5807.25 angstroms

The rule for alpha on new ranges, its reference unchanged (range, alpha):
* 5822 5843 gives 5834.06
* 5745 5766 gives 5754.01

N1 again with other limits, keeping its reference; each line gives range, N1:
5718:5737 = 5719.67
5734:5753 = 5738.13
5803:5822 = 5804.58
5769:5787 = 5772.59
